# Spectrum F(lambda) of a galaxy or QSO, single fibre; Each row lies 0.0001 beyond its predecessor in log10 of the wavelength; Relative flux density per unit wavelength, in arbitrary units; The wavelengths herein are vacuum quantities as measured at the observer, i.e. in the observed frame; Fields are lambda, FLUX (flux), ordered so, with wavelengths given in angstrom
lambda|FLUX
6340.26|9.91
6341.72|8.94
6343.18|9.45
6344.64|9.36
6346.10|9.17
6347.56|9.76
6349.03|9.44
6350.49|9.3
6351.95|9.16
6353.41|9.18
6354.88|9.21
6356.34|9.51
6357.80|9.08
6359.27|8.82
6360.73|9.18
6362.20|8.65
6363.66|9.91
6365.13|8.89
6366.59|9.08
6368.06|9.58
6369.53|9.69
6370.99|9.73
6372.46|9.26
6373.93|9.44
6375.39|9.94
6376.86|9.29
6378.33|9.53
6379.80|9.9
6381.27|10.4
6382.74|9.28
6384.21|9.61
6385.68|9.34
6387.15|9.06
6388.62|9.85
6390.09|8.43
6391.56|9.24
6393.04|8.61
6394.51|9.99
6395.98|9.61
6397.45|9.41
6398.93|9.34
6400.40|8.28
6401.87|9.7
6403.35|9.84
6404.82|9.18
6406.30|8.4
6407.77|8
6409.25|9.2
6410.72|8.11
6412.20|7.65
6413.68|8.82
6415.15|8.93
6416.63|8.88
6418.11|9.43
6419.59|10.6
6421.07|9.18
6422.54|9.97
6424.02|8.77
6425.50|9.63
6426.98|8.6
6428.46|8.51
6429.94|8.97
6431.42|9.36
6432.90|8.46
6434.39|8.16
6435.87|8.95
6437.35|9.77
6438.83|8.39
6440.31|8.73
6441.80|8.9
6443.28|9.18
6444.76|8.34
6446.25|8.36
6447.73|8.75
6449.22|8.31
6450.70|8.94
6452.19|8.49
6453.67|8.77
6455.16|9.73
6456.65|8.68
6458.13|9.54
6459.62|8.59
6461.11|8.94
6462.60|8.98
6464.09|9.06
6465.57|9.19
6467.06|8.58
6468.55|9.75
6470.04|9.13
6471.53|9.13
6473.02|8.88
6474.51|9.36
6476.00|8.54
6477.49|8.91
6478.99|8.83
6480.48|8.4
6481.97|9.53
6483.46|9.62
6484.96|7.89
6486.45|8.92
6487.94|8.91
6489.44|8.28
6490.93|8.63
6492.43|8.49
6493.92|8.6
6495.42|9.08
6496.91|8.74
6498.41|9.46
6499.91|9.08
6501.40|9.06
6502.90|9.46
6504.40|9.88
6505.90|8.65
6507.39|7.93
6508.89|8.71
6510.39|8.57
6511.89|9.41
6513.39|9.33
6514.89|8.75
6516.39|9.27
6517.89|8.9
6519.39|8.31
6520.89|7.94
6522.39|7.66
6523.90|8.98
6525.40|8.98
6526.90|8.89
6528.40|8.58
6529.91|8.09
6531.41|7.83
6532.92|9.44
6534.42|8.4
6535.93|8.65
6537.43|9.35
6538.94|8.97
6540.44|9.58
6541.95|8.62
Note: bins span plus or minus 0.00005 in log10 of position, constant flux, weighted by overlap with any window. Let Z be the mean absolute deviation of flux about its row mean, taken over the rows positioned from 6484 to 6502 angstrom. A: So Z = 0.32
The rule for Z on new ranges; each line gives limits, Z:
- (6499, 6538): 0.46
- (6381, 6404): 0.43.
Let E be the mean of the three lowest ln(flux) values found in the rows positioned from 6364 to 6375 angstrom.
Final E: 2.21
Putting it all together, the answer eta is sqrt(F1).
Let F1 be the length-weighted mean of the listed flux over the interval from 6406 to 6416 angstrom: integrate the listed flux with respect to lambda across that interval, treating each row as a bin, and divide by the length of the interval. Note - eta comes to 2.91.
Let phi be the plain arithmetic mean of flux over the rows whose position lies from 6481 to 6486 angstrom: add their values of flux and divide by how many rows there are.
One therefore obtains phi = 9.0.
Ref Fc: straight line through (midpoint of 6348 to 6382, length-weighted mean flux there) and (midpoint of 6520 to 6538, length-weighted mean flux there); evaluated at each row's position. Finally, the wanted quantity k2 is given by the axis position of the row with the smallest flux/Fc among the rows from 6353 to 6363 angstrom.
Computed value 6362.20 angstrom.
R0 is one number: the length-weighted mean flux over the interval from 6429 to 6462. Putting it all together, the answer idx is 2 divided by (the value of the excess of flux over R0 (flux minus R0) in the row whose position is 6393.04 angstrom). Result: -9.1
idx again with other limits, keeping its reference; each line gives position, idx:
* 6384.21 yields 2.6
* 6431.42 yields 3.8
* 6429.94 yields 14.3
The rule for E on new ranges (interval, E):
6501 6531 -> 2.06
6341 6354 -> 2.21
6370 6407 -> 2.12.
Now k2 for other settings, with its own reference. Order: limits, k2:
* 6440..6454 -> 6449.22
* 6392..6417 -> 6412.20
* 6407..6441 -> 6412.20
